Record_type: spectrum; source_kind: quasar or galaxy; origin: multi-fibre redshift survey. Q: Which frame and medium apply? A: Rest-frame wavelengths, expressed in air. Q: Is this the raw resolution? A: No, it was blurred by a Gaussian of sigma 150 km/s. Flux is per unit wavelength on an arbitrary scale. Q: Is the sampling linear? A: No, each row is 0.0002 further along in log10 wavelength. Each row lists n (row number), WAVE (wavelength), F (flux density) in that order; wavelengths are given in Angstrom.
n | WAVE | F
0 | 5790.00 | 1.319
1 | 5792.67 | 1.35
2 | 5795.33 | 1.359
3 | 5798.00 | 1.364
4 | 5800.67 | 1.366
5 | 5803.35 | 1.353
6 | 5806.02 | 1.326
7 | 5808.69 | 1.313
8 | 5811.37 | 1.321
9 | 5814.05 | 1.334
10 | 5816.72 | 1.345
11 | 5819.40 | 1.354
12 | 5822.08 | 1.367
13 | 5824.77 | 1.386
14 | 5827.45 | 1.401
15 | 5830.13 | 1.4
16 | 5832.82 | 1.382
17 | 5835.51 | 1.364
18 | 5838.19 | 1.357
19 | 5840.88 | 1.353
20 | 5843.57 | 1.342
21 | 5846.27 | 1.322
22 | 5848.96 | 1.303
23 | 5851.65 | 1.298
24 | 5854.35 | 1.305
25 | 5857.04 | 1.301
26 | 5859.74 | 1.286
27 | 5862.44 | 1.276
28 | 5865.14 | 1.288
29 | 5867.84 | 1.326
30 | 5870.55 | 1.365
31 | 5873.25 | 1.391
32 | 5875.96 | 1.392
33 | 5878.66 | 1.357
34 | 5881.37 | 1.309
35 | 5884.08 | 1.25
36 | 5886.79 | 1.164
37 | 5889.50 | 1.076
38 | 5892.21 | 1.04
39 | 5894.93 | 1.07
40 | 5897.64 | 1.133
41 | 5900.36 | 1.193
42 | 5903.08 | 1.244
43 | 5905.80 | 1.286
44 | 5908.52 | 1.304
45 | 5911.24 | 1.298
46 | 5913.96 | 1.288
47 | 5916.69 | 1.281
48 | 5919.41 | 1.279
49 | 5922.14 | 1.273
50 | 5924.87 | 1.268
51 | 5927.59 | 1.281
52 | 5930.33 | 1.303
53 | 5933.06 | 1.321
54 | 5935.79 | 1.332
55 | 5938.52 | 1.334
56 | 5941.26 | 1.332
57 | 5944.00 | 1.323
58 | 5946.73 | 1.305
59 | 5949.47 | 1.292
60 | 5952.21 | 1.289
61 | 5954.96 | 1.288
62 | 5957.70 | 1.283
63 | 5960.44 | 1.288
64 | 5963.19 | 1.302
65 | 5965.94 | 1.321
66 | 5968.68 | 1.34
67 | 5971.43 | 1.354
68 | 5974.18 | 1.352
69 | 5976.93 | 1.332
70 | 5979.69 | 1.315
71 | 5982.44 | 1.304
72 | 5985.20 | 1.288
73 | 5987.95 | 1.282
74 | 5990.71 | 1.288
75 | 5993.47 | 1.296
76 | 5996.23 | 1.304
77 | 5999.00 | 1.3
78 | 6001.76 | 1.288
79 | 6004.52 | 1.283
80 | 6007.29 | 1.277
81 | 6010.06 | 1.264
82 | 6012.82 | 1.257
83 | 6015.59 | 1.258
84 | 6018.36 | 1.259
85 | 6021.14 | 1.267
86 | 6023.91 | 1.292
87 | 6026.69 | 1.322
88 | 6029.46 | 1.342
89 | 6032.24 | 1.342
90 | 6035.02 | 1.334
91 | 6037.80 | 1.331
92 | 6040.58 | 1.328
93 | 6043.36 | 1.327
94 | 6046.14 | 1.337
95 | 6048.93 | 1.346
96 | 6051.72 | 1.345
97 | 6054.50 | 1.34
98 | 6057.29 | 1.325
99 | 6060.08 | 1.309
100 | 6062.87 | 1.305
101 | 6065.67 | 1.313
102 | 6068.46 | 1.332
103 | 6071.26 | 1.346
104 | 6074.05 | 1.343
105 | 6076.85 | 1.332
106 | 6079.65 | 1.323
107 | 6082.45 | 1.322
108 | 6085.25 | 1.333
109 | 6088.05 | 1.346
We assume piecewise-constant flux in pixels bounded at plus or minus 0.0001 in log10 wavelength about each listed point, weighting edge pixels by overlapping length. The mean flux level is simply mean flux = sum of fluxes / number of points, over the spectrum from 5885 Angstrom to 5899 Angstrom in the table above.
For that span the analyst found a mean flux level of 1.10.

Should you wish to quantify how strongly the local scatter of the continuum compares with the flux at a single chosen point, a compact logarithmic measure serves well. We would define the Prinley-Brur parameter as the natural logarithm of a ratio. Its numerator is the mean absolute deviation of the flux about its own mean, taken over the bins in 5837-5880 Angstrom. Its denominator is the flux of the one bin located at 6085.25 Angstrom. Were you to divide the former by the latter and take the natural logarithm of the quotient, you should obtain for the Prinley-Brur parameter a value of -3.73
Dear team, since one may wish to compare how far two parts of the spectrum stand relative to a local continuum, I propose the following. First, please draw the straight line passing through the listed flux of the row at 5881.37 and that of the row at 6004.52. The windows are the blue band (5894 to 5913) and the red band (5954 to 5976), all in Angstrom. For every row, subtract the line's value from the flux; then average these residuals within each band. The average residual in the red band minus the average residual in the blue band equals 0.11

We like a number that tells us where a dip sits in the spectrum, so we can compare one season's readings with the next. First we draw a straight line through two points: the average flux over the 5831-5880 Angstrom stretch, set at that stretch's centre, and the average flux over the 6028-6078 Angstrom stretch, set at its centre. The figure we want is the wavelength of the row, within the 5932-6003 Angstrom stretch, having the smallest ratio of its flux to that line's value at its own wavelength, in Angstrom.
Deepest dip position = 5987.95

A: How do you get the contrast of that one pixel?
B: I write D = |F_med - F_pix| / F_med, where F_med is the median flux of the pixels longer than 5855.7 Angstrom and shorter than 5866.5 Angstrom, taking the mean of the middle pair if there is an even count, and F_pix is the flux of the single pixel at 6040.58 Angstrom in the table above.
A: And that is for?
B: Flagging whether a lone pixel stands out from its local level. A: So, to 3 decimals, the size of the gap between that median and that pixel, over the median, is 0.032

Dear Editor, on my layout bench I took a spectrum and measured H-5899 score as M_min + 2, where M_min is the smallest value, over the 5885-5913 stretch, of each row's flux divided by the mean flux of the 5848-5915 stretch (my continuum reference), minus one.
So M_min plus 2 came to 1.82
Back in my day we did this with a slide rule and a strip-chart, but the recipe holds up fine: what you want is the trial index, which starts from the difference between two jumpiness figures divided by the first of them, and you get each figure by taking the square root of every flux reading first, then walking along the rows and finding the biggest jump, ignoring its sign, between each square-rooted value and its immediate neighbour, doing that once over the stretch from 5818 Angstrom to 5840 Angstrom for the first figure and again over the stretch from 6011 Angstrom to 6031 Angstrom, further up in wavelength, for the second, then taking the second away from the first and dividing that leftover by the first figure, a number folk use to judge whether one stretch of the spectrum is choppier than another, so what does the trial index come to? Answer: -0.6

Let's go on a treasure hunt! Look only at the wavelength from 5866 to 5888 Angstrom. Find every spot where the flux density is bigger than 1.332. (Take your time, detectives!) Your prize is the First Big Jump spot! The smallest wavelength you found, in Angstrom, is 5870.55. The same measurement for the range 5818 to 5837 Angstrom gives 5819.40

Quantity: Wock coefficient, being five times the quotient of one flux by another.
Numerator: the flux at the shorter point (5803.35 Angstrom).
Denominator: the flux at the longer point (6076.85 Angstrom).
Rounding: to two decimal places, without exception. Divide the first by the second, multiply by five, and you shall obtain 5.08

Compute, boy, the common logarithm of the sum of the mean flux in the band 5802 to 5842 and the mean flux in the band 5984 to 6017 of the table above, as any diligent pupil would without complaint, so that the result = 0.421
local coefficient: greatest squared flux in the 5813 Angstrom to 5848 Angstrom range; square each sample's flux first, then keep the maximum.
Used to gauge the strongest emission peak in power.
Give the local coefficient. 1.96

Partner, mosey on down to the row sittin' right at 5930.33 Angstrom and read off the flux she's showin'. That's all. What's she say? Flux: 1.303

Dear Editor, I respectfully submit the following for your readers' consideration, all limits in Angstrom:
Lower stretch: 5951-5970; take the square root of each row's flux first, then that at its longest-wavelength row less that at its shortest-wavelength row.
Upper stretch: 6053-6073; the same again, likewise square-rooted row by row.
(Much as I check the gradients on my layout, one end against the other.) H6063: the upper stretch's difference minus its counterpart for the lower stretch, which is -0.02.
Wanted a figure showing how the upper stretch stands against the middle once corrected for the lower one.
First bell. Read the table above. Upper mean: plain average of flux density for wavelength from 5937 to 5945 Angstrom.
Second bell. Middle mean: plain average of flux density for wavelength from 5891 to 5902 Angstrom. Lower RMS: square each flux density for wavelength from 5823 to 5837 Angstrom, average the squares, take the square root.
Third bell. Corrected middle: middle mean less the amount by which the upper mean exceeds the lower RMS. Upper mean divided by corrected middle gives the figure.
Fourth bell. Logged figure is 1.14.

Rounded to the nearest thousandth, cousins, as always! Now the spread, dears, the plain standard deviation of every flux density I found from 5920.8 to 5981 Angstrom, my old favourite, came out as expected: 0.025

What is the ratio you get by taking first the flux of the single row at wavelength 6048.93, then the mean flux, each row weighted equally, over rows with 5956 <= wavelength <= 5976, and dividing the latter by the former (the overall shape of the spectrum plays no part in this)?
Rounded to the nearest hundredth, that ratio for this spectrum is 0.98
